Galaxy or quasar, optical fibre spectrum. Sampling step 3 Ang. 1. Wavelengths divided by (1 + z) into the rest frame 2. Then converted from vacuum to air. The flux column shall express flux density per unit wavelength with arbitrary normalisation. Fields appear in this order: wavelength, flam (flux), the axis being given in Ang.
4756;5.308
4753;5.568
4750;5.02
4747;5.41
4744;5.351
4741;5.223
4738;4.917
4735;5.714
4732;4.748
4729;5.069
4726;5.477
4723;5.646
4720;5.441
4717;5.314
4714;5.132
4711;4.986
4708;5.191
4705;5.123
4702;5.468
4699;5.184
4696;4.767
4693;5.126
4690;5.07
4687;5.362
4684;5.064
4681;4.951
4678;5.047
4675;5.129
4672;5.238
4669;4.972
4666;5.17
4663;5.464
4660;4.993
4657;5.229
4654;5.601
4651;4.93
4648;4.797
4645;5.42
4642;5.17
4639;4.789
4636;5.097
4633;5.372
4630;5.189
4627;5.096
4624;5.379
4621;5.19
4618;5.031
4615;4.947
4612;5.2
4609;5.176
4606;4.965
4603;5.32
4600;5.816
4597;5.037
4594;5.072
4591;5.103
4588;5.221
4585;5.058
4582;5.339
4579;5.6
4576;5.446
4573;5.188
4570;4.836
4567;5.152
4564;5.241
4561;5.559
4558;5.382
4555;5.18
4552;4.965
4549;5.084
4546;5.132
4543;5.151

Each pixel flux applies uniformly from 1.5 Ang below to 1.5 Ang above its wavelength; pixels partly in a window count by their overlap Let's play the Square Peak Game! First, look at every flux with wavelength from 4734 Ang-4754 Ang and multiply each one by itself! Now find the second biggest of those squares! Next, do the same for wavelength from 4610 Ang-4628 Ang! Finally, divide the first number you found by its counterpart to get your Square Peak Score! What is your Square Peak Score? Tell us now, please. 1.15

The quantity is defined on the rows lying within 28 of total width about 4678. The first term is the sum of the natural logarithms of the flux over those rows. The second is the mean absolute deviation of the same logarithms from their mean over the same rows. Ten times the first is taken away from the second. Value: -147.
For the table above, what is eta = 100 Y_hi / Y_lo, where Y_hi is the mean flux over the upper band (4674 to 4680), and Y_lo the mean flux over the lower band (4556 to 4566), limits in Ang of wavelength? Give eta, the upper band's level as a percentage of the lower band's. 94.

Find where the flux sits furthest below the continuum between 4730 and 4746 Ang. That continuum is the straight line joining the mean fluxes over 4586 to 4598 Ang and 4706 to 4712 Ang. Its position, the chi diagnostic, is 4732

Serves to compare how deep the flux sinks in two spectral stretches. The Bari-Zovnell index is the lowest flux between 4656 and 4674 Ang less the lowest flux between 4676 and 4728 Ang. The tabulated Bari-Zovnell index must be 0.205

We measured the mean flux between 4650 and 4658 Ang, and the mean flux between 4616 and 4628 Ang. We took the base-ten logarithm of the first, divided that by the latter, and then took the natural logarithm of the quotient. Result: -1.97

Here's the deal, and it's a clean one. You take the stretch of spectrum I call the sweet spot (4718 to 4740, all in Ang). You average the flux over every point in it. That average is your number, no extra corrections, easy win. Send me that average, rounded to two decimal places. 5.29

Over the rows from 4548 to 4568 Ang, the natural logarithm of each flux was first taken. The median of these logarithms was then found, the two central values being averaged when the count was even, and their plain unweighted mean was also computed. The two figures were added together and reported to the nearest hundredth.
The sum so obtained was 3.30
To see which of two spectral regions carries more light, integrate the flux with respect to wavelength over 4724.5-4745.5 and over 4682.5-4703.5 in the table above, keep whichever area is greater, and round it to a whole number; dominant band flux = 109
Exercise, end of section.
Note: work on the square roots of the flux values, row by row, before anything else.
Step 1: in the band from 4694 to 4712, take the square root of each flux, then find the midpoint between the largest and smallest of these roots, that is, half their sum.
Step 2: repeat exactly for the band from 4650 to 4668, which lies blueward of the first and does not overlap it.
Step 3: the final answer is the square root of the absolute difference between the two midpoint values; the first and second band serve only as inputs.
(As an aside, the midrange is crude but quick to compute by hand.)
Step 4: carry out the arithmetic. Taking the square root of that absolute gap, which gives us 0.18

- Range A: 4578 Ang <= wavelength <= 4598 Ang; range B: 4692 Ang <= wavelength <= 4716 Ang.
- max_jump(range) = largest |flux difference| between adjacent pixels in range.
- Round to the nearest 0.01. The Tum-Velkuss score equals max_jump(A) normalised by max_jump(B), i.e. 0.67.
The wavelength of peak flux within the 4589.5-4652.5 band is 4600 Ang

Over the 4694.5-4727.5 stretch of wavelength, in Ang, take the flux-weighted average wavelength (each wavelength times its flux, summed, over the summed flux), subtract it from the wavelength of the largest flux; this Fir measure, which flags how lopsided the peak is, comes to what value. 11.7 Ang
